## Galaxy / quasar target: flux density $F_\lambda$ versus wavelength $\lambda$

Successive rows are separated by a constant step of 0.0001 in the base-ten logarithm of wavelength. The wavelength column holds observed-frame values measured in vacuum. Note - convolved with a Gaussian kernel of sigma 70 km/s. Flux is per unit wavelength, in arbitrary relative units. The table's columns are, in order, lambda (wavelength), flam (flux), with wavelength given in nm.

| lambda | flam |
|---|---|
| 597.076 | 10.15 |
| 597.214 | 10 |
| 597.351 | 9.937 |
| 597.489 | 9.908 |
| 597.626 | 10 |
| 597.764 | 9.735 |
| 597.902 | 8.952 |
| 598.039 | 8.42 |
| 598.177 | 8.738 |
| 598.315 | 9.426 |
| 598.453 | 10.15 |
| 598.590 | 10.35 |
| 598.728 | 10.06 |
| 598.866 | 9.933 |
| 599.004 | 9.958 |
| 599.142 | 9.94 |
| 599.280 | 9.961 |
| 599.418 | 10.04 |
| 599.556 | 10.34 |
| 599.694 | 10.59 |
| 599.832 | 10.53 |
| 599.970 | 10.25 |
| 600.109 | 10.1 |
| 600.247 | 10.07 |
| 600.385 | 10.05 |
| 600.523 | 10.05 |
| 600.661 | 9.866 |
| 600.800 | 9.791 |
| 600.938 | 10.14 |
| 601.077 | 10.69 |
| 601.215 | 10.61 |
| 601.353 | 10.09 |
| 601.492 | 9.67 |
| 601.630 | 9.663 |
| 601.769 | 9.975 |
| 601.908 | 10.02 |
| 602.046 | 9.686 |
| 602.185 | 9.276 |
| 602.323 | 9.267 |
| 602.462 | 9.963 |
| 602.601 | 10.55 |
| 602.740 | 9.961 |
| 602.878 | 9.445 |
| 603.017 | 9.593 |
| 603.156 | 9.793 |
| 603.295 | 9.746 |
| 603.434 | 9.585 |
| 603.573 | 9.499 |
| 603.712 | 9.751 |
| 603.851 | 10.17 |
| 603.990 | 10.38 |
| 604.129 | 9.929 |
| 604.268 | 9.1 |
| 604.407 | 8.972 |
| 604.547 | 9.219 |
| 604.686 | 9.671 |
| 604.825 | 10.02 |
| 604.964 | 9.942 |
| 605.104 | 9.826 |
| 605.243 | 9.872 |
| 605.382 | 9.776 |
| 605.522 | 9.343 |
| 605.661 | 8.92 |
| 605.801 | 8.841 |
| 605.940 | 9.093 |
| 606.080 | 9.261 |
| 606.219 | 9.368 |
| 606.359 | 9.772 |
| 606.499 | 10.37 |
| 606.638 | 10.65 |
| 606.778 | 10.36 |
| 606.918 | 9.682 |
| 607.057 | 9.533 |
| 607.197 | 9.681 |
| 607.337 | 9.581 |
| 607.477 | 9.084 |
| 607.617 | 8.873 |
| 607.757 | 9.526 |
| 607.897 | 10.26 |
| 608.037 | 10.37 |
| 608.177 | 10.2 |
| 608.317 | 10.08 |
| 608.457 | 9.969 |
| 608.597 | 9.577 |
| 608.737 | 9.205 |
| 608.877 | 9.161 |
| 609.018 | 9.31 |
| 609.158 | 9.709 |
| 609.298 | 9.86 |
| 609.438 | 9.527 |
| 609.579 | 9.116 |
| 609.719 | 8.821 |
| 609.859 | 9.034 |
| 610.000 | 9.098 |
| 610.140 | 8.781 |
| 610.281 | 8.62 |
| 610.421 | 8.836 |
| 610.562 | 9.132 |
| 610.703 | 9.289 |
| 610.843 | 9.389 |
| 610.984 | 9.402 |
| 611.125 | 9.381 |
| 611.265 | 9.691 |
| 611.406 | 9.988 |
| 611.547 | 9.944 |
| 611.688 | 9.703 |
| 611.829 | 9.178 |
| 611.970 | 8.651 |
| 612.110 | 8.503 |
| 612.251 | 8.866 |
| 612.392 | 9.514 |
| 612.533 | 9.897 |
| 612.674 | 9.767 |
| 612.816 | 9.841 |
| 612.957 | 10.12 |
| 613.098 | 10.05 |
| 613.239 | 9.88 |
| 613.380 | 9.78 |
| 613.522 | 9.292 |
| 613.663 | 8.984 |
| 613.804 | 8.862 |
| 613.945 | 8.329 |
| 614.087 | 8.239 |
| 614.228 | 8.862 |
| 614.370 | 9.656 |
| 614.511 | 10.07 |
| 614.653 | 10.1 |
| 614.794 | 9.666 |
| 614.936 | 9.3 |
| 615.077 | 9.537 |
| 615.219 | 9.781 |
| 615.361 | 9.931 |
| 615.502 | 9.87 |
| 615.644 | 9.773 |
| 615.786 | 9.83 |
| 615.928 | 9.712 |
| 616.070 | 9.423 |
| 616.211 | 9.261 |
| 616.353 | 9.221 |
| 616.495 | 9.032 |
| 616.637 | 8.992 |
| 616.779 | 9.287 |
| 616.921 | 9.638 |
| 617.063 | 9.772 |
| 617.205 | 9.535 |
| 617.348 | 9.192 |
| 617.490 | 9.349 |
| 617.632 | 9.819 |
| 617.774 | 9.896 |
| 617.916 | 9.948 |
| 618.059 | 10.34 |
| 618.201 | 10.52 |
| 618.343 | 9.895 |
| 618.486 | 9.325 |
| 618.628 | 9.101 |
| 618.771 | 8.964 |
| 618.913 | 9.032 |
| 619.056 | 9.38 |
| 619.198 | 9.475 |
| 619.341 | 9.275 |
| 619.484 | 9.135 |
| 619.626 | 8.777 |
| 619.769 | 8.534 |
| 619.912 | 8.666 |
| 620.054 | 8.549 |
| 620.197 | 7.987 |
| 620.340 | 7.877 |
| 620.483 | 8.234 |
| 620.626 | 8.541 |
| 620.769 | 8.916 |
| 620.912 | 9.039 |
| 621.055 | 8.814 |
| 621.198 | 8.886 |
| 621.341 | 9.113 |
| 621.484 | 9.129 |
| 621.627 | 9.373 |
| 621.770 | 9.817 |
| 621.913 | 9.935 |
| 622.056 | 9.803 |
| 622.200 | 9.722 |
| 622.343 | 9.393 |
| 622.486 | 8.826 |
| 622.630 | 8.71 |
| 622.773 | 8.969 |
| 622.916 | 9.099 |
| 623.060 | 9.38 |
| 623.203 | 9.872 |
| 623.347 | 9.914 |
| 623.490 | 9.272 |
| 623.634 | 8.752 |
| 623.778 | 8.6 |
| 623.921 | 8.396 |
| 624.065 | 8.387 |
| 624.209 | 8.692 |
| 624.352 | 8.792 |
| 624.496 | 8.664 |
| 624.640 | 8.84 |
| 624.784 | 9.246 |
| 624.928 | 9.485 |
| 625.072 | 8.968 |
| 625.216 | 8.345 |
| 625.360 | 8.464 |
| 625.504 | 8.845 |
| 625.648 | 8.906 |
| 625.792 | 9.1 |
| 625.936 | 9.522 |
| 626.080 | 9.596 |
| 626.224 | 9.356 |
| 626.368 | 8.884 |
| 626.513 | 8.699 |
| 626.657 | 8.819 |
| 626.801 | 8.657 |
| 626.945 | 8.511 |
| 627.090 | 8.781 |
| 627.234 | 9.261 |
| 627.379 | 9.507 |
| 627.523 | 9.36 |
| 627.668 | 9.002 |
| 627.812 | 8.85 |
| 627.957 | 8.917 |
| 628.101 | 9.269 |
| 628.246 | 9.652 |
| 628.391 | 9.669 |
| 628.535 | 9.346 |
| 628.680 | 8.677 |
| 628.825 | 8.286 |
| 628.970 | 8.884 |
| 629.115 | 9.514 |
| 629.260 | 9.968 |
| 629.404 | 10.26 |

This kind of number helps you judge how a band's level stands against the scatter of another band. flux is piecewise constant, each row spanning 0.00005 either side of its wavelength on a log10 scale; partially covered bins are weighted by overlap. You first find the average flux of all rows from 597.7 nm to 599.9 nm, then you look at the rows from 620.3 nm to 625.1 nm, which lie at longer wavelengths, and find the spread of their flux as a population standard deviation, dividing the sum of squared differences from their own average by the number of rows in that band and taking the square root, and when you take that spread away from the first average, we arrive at 9.32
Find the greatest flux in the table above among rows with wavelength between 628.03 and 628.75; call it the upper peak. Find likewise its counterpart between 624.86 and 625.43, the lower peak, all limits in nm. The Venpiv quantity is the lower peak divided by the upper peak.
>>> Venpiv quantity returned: 0.98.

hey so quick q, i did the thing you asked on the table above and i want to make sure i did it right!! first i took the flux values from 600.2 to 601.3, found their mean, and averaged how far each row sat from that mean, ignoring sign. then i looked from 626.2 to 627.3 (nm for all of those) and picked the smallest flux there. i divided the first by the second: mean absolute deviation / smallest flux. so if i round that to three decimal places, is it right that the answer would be 0.029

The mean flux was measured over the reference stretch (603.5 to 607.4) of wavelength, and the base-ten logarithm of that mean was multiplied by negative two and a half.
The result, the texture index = -2.46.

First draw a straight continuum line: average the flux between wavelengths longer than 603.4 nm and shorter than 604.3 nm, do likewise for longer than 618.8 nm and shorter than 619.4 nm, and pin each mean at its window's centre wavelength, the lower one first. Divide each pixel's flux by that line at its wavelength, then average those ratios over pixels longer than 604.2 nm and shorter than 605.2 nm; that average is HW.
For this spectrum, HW 0.98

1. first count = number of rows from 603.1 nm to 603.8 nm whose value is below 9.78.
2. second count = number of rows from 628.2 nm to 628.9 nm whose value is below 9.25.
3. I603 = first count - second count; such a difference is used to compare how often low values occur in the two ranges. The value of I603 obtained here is 2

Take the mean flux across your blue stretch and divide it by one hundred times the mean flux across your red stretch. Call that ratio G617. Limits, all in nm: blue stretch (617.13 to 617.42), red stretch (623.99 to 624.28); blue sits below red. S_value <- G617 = 0.0110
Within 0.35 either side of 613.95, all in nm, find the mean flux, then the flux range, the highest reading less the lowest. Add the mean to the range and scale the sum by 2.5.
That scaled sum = 23.5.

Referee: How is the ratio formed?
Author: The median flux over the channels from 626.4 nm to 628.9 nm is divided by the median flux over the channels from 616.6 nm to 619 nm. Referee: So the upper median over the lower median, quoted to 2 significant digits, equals 0.94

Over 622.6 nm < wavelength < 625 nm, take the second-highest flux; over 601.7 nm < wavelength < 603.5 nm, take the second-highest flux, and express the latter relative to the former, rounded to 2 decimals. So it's 1.01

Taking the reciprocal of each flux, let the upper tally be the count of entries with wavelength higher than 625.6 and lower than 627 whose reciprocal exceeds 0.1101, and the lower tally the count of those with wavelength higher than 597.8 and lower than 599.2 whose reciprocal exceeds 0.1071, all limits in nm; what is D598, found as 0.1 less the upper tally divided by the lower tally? -1.9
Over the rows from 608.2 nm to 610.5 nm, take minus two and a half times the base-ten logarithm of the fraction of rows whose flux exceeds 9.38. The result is 1.1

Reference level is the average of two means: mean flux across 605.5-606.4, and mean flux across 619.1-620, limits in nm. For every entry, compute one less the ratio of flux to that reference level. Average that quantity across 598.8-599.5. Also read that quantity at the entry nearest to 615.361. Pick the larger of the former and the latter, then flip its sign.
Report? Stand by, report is 0.09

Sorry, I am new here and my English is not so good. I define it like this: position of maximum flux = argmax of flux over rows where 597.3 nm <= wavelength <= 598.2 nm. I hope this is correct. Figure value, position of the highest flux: 597.626 nm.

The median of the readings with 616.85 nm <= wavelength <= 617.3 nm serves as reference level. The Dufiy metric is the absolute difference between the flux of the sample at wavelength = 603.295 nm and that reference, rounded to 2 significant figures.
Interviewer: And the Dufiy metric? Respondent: 0.11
